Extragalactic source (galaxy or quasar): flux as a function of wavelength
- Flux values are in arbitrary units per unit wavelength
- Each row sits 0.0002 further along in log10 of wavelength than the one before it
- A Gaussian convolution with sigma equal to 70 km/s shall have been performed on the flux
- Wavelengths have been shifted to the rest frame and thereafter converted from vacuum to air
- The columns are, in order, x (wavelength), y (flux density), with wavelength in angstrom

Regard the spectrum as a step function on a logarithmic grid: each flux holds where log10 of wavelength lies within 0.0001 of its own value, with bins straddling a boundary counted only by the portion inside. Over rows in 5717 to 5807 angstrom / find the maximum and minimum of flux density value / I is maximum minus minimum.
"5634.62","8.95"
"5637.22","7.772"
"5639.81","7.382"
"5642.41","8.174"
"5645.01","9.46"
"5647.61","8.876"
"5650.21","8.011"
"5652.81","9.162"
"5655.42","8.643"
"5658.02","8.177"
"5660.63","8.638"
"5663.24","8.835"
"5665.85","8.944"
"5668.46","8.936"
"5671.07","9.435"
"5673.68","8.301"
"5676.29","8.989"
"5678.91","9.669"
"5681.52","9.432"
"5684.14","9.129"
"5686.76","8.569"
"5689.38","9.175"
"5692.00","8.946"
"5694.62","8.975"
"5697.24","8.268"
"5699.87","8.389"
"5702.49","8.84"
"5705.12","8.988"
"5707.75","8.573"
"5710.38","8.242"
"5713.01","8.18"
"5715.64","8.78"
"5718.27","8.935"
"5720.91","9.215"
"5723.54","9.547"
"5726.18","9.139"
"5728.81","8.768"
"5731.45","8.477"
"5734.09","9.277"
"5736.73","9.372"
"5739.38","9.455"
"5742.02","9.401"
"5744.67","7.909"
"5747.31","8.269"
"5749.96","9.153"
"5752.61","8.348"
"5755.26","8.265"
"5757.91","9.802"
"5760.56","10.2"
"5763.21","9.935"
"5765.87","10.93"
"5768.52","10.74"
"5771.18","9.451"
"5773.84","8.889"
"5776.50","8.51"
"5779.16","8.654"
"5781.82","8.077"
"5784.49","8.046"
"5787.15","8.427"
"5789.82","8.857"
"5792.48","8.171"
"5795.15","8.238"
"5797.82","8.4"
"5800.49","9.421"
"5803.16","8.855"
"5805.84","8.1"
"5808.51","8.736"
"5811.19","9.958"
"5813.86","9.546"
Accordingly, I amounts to 3.0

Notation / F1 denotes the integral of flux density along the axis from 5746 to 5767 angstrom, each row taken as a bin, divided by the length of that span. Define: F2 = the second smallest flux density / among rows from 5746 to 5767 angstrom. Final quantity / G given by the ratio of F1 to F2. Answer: 1.13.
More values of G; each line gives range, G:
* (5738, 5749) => 1.06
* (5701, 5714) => 1.04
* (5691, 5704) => 1.04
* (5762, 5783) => 1.10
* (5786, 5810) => 1.05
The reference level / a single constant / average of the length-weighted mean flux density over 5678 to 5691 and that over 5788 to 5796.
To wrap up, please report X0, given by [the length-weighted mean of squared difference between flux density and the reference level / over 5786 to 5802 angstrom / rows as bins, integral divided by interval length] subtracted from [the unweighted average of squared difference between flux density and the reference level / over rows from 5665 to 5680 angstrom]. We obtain 0.01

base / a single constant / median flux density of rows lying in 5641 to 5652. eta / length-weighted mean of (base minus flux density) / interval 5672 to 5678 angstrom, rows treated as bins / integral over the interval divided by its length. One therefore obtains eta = -0.24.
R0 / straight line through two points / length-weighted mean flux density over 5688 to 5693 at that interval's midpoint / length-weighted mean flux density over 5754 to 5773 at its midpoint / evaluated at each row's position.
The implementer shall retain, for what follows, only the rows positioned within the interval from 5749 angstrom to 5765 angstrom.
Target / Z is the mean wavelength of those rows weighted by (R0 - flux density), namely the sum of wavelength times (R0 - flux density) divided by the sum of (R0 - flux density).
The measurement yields 5752.4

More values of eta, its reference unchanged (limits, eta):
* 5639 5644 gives 0.61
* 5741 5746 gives -0.08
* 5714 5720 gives -0.32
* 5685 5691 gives -0.37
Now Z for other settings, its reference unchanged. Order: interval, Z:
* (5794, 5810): 5801.8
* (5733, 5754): 5746.6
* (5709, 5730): 5717.0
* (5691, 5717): 5706.3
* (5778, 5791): 5784.3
